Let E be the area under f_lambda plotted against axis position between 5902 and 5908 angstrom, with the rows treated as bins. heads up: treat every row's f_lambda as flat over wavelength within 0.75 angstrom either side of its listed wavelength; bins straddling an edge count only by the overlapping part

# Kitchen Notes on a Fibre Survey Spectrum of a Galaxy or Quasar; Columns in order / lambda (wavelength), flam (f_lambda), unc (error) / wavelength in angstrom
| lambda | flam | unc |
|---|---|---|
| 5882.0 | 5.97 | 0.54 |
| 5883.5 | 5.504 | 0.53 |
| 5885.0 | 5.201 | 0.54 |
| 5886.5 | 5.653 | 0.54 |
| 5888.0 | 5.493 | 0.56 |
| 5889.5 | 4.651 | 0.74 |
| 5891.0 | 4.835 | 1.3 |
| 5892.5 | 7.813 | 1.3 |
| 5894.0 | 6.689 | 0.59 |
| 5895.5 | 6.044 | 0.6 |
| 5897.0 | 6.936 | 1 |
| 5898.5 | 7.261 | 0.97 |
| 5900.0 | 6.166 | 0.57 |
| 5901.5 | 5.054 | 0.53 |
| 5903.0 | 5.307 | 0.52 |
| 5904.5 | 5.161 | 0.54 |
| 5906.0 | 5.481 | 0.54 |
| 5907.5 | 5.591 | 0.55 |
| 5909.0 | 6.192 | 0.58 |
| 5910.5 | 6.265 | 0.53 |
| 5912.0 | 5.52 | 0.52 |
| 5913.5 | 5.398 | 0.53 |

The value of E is 32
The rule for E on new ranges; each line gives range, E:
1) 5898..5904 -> 35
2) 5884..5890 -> 32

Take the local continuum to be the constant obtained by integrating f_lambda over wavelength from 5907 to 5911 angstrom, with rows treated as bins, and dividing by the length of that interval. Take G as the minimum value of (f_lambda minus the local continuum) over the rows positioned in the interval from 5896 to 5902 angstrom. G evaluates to -1.0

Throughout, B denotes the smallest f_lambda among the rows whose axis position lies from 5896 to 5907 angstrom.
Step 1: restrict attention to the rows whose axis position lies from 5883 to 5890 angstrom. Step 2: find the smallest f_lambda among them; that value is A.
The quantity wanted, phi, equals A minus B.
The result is -0.40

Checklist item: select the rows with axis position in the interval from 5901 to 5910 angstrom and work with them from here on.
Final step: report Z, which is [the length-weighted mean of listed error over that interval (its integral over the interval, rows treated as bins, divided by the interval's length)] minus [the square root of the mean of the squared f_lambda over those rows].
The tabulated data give -4.93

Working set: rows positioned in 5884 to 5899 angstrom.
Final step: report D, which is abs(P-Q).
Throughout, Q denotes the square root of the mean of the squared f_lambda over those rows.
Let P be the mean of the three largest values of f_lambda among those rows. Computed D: 1.2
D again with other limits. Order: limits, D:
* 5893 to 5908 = 0.9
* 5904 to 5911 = 0.3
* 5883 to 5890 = 0.2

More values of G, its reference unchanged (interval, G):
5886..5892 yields -1.4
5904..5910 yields -0.9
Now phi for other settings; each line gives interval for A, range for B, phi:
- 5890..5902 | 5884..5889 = -0.37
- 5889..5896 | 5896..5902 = -0.40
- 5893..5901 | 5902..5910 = 0.88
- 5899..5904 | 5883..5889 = -0.15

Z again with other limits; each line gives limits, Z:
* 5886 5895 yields -5.12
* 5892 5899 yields -6.10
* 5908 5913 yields -5.46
